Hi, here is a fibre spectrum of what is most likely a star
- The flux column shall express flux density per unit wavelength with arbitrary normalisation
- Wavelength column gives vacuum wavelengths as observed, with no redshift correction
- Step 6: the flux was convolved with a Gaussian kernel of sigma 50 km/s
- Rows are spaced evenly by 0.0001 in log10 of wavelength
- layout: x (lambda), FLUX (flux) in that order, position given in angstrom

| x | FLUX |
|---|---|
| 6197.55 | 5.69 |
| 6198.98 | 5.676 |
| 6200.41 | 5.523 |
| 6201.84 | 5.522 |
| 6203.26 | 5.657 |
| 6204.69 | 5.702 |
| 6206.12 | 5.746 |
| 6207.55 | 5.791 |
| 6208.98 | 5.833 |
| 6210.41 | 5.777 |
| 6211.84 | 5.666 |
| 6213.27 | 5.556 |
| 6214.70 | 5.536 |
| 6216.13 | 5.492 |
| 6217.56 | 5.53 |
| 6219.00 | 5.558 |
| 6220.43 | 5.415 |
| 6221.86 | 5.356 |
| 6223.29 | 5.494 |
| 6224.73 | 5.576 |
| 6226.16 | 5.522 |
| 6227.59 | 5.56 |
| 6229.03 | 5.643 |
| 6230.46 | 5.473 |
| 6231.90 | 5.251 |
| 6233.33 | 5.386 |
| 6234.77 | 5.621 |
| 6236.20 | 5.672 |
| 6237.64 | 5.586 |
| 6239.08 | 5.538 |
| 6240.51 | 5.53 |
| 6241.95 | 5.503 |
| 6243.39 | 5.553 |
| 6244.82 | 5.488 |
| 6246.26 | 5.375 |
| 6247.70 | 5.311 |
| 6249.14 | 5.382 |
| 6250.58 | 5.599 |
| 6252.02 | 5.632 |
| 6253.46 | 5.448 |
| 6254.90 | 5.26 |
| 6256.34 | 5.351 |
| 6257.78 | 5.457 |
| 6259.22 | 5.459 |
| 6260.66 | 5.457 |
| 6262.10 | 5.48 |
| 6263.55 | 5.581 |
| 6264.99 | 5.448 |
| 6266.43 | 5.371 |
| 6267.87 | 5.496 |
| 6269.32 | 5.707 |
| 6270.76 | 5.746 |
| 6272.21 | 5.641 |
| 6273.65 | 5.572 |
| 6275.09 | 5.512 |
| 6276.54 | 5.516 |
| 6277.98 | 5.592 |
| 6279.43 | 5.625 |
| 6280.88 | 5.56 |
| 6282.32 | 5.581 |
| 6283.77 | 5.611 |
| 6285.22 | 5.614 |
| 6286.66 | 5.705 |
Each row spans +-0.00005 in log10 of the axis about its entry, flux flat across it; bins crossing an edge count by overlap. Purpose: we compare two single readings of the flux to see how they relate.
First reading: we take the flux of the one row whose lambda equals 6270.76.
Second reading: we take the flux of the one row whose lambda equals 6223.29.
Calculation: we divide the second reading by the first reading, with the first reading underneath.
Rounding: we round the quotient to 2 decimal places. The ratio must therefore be 0.96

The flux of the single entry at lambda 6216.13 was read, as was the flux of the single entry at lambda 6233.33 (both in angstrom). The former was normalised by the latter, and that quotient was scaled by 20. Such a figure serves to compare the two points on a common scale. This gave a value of 20.4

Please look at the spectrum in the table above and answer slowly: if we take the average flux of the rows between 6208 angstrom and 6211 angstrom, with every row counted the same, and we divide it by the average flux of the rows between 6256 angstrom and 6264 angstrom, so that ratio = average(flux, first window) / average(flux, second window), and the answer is 1.062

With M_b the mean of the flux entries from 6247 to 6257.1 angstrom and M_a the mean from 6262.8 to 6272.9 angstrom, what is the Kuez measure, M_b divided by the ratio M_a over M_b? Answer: 5.29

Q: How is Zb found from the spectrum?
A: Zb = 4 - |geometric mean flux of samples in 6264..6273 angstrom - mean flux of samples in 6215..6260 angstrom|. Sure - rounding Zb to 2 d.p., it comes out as 3.92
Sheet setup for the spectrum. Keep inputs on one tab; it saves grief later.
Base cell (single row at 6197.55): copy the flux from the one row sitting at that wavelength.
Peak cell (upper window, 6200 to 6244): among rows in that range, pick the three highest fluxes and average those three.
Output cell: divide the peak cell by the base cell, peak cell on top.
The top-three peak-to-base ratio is 1.019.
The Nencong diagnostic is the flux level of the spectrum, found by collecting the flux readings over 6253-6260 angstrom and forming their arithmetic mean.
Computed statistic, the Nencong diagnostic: 5.40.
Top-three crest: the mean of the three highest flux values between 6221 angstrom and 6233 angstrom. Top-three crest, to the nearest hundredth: 5.59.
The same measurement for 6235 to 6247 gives 5.60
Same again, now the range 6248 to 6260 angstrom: 5.56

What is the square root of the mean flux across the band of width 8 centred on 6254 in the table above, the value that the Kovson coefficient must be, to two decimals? 2.34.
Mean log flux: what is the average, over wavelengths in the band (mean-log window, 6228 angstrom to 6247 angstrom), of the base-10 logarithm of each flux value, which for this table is 0.741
